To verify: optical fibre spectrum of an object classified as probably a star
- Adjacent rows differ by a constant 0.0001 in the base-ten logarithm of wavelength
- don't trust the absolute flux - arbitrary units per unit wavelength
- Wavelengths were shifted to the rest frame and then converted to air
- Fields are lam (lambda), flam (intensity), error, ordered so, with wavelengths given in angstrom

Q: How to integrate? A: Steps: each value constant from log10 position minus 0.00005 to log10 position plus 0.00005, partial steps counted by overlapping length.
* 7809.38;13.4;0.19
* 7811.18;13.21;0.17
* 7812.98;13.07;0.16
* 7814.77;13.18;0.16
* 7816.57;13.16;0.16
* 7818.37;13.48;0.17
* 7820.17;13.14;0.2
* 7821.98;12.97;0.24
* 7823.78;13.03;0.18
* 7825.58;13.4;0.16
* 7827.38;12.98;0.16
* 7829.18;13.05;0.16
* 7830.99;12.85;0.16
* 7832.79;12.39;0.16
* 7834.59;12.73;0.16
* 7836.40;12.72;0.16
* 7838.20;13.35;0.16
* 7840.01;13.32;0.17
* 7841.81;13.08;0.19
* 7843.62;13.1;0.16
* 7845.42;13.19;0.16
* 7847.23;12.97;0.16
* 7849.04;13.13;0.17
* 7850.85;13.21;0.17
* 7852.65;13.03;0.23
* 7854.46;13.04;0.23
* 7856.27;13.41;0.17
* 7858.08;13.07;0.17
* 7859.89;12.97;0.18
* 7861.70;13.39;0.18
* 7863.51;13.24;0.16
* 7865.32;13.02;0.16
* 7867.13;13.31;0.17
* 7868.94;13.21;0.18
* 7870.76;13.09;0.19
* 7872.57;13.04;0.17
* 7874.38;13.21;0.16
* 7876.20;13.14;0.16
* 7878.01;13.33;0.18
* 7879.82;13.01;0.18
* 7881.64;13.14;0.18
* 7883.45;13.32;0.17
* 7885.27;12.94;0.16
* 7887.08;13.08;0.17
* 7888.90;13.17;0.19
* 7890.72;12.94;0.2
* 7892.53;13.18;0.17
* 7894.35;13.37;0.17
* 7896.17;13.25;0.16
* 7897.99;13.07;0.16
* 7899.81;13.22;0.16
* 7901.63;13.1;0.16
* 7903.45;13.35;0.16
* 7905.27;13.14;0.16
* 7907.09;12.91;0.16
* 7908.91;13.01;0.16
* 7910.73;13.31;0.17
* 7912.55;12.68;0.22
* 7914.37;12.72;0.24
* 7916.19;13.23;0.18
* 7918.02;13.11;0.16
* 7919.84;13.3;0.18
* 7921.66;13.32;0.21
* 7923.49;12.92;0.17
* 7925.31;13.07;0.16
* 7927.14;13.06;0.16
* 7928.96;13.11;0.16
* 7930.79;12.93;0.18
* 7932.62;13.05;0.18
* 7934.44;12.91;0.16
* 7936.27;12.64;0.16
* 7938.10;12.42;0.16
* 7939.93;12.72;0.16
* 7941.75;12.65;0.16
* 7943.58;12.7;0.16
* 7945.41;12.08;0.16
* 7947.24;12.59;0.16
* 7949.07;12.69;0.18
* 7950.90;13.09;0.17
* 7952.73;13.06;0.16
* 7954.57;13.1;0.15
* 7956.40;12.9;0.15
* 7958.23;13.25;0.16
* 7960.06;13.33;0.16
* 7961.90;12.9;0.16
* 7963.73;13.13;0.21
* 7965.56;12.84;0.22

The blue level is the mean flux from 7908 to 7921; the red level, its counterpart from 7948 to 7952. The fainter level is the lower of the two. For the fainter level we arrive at 12.9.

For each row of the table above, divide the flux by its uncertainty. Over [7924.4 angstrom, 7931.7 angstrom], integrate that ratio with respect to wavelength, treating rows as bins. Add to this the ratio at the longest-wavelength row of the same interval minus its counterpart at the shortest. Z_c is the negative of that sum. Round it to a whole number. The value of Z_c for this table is -569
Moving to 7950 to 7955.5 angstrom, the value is -461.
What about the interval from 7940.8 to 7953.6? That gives -994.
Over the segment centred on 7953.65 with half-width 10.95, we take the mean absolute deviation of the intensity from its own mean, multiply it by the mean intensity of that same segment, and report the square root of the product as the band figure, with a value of 1.83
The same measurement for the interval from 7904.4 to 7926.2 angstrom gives 1.52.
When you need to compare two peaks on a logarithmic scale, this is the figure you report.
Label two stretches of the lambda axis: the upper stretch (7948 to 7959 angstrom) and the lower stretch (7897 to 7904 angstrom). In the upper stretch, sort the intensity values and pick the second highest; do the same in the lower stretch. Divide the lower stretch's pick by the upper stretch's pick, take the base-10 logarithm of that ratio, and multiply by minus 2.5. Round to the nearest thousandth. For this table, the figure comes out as -0.010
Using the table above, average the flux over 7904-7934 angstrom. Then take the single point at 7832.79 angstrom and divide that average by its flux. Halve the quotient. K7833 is 0.527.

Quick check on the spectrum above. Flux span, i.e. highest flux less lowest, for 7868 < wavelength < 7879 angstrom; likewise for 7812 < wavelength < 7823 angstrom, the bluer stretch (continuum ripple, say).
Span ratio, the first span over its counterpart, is 0.57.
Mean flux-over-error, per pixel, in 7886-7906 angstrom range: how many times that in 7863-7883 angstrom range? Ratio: 1.02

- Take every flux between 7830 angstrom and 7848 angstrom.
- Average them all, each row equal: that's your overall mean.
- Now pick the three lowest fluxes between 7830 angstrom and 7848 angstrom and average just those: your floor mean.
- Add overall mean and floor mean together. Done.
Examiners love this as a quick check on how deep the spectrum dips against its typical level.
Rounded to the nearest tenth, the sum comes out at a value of 25.6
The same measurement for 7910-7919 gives 25.8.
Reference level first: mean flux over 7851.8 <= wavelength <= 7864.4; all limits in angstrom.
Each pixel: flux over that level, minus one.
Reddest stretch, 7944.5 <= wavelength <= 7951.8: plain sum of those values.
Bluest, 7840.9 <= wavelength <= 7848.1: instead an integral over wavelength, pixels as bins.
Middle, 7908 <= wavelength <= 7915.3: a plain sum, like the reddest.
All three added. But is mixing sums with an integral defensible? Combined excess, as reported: -0.28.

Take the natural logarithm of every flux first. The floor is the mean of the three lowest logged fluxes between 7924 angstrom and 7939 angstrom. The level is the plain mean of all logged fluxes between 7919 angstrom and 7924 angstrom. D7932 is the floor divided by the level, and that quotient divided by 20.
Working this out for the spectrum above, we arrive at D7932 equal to 0.0492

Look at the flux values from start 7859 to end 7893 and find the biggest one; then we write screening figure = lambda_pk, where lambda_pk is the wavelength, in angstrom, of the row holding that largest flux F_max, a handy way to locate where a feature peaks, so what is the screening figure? 7861.70 angstrom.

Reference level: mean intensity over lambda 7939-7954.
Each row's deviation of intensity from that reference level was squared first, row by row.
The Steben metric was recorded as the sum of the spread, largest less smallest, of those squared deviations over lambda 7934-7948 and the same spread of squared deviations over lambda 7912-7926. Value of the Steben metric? 0.769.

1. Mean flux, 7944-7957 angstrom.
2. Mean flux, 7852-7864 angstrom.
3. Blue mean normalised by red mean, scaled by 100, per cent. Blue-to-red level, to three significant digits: 103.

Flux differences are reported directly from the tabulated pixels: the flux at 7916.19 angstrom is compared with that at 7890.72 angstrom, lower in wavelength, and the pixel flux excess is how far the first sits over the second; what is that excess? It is 0.29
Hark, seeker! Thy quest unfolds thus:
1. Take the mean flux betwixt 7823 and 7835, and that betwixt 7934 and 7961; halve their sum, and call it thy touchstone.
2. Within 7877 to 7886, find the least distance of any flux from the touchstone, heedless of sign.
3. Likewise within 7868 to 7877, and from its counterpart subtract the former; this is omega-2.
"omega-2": 0.10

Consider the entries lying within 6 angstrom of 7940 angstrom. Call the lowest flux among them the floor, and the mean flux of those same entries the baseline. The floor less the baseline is -0.51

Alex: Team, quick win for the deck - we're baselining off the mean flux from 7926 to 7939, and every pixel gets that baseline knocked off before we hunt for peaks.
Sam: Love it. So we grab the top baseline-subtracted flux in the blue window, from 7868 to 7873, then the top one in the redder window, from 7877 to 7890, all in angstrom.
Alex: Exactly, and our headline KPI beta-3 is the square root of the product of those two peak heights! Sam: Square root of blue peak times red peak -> 0.39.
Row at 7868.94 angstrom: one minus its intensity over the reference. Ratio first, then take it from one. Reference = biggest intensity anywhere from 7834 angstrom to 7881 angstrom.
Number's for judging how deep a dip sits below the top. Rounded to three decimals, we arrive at 0.015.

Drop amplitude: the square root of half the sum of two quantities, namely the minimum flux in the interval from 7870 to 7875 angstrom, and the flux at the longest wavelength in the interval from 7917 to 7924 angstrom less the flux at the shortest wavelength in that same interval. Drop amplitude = 2.53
